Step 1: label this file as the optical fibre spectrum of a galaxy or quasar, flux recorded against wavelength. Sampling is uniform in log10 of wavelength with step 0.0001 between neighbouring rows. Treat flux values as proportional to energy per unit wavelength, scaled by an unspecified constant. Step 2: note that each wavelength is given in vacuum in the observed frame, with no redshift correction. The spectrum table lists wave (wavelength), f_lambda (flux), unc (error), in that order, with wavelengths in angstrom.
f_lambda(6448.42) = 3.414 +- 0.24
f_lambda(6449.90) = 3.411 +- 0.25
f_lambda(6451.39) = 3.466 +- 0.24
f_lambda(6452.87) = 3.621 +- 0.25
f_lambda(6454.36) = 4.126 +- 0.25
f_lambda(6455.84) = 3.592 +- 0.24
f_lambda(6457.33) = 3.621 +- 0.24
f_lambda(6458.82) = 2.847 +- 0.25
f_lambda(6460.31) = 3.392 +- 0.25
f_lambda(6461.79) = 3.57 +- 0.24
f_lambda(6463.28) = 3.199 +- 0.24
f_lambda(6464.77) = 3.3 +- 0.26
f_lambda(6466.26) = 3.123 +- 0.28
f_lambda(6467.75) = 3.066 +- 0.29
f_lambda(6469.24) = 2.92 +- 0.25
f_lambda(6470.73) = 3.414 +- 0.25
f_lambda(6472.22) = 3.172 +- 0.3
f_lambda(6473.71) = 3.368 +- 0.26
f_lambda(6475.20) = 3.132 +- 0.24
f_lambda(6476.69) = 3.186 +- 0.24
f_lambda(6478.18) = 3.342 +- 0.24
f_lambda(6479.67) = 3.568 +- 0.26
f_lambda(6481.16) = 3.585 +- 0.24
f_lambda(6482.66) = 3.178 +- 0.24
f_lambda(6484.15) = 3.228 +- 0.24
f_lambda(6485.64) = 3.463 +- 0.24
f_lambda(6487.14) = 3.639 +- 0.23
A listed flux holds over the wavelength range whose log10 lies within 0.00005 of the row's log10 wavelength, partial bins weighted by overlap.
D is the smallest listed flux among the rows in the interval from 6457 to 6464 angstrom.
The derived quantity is 2.847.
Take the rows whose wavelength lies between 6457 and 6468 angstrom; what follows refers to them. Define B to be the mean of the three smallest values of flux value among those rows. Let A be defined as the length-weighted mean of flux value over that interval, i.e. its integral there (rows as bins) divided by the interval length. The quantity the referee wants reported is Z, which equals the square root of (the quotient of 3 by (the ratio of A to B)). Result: 1.67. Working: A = 3.26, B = 3.01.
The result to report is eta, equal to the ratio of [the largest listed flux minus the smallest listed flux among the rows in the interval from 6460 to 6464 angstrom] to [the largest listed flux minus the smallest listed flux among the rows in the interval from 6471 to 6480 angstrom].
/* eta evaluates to 0.9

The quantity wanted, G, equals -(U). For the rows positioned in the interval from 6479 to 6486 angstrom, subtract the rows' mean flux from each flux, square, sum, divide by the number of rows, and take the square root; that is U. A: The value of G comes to -0.17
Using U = 0.170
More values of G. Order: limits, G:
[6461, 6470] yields -0.20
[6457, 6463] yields -0.31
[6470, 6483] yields -0.16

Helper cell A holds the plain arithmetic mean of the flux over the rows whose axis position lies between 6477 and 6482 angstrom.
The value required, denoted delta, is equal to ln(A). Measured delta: 1.25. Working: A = 3.50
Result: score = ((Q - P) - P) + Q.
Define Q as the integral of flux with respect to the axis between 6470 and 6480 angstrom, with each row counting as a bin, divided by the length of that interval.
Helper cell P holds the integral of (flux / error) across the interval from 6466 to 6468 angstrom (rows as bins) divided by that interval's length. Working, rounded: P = 10.9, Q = 3.30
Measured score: -15.1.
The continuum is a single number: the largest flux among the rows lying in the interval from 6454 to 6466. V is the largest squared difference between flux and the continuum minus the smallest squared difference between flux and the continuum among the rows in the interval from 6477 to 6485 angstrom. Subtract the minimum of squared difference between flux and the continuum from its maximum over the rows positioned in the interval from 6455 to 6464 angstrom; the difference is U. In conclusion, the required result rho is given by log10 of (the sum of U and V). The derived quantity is 0.30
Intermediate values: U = 1.4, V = 0.61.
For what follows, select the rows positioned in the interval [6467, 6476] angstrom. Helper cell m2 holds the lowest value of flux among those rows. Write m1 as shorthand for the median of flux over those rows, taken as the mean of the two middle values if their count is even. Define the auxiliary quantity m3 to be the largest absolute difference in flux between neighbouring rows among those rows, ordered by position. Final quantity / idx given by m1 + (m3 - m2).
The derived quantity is 0.7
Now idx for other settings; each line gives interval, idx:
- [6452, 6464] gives 1.5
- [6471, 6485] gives 0.5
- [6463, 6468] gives 0.3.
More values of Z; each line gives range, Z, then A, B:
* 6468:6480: 1.69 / 3.25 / 3.07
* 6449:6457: 1.70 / 3.64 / 3.49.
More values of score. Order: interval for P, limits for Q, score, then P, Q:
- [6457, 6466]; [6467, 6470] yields -20.6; 13.3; 2.99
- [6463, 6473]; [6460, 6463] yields -16.9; 11.9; 3.46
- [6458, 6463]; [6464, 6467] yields -20.2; 13.3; 3.21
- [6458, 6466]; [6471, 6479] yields -19.6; 13.1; 3.26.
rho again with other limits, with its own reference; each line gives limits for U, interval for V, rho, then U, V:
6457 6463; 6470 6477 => 0.27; 1.4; 0.48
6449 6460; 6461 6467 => 0.37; 1.6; 0.70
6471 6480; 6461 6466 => 0.09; 0.7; 0.55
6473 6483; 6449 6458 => 0.08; 0.7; 0.51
